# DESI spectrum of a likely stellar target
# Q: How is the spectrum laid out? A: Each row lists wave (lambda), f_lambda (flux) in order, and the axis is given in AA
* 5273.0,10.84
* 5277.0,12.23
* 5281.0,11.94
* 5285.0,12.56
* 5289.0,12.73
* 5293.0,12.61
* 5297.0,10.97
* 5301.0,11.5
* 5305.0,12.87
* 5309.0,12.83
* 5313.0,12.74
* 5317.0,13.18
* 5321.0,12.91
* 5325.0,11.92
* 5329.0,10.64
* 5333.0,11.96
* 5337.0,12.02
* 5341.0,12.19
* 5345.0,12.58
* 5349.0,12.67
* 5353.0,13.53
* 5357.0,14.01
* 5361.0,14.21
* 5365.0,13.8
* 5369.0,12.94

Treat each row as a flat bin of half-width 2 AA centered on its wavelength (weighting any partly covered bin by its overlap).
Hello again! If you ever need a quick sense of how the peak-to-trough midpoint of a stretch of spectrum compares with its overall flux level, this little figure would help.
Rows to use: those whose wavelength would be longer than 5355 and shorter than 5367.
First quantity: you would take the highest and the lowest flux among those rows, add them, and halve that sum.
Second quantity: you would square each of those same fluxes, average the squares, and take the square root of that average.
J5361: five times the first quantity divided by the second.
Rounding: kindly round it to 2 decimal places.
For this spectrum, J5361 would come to 5.00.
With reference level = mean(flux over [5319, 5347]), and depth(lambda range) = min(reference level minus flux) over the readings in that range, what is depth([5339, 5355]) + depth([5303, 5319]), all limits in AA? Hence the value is -2.65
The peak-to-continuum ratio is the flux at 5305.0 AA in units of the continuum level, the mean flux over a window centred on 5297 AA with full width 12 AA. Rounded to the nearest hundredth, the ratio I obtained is 1.10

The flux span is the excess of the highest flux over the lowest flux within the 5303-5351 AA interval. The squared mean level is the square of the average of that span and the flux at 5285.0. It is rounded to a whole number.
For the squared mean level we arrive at 57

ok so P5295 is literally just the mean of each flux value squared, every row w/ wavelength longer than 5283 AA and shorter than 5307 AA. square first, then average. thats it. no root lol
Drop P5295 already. 150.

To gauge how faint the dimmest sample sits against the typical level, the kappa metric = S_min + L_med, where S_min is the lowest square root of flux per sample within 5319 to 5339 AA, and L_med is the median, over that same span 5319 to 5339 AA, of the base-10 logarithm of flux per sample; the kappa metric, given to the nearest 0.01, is 4.34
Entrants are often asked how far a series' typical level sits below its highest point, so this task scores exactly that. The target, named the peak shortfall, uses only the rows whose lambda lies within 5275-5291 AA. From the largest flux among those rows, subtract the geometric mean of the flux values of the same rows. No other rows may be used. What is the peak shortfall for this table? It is 0.37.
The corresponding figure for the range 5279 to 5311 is 0.64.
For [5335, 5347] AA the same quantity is 0.32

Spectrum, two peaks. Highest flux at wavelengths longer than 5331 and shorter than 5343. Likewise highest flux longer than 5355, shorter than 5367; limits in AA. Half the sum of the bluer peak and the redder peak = 13.2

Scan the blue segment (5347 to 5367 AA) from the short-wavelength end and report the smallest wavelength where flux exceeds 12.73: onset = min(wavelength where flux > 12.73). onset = 5353.0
